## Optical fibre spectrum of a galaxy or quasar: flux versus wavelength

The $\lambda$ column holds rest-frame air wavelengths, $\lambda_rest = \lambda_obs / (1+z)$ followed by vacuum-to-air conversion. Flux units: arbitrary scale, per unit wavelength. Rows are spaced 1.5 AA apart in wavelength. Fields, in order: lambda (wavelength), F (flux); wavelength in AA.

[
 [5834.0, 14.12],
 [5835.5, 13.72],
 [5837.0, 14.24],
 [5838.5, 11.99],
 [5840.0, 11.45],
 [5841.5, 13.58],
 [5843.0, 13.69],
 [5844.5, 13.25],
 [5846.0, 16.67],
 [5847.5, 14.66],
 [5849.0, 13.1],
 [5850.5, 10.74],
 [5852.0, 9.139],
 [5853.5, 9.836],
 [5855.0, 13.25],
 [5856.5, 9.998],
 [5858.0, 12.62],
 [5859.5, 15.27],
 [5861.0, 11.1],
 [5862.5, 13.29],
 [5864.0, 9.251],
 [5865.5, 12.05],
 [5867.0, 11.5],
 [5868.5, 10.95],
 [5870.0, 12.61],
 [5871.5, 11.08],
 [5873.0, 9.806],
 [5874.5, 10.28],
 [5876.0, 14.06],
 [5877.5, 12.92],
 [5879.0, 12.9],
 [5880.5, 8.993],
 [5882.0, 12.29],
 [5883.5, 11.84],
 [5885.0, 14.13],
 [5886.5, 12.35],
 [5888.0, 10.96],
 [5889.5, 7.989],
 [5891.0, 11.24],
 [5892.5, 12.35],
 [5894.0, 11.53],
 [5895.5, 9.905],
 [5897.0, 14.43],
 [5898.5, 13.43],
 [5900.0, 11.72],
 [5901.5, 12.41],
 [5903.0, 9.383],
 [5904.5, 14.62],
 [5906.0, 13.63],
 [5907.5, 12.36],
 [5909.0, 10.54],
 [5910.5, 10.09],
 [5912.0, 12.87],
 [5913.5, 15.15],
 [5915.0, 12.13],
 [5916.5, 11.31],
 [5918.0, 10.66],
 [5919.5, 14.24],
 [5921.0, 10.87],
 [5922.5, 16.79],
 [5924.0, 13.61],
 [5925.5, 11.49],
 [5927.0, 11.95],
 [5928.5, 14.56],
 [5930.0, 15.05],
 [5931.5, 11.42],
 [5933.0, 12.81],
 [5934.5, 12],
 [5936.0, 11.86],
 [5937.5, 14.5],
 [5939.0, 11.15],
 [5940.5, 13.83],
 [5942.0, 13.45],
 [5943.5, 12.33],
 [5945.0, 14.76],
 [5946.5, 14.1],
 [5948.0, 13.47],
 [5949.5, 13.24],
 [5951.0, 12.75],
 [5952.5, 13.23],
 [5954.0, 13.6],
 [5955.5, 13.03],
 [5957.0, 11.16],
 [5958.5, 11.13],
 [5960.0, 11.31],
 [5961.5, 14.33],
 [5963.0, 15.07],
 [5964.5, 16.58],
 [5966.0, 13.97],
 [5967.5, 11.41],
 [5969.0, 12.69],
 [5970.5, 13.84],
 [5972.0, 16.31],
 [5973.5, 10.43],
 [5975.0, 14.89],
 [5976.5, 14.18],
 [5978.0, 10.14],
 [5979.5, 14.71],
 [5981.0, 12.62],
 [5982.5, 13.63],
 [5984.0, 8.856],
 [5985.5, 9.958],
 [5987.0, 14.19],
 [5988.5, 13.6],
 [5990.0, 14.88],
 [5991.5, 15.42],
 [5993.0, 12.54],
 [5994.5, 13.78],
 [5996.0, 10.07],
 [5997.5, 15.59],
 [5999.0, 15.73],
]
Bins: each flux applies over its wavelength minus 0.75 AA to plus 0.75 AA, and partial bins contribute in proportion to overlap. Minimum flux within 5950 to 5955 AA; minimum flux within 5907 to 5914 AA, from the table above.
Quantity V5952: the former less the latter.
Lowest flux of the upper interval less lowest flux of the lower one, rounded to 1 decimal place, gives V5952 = 2.7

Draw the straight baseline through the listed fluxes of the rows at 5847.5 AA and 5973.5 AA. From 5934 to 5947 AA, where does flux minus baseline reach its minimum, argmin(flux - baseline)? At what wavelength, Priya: 5939.0 AA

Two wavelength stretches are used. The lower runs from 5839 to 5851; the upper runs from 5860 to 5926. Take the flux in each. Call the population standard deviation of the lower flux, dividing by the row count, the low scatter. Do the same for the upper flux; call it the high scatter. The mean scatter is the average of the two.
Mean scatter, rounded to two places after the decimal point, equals 1.74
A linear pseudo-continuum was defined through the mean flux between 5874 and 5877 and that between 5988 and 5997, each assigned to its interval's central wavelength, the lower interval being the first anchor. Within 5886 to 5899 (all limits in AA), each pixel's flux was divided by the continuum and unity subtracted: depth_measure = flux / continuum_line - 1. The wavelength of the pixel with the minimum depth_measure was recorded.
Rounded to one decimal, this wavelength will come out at 5889.5 AA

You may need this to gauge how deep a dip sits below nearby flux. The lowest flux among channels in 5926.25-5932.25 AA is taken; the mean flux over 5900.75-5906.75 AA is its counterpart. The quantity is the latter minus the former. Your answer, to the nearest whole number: 1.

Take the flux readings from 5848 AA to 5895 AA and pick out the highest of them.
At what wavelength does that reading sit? 5859.5 AA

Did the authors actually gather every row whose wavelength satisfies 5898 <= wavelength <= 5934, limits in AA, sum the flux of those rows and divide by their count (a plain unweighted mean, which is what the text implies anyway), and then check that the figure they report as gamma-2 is 12.6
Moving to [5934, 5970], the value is 13.1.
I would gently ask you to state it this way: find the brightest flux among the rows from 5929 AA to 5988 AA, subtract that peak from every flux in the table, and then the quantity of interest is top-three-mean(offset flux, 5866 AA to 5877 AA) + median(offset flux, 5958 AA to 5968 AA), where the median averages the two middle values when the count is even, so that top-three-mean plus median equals -6.5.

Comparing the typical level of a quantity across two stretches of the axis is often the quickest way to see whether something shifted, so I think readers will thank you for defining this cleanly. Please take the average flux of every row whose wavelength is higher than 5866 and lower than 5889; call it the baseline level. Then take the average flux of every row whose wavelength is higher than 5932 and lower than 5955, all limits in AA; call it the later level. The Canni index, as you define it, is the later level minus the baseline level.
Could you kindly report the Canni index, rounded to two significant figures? 1.4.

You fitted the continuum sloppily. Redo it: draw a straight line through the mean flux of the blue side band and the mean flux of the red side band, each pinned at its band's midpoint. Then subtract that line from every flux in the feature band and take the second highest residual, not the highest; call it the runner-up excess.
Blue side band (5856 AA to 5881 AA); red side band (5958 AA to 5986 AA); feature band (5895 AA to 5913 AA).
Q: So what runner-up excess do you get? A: 2.4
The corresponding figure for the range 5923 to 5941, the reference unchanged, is 2.1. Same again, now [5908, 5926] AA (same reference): 2.9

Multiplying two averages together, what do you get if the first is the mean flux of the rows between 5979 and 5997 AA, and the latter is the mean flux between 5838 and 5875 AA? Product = 155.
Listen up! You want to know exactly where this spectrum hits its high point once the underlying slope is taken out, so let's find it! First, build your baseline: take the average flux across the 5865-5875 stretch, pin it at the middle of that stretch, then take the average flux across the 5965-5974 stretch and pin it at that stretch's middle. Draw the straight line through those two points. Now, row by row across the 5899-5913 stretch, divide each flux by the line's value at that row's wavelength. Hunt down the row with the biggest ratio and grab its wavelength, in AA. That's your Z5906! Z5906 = 5904.5 AA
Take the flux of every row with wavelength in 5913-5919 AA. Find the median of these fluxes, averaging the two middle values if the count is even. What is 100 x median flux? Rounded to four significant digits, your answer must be 1172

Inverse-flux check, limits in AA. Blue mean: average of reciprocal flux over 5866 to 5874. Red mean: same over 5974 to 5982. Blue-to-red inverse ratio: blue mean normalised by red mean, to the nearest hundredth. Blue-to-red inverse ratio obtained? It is 1.17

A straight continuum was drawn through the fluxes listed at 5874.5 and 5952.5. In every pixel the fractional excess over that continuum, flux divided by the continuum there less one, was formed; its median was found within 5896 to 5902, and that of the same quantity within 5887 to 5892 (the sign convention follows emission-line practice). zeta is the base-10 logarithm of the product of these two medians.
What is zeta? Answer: -2.63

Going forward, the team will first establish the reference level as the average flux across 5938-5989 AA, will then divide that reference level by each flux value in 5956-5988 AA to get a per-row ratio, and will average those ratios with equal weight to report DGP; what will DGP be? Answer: 1.04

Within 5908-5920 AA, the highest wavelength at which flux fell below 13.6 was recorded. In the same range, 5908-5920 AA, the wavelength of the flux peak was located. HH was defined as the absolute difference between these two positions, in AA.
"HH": 4.5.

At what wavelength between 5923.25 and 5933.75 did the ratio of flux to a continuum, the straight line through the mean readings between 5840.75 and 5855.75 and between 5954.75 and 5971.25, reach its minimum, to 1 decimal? 5931.5 AA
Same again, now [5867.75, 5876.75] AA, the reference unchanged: 5873.0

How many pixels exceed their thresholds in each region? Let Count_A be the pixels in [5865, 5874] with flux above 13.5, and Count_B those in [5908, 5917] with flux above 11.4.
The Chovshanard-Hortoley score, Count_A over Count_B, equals 0.00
